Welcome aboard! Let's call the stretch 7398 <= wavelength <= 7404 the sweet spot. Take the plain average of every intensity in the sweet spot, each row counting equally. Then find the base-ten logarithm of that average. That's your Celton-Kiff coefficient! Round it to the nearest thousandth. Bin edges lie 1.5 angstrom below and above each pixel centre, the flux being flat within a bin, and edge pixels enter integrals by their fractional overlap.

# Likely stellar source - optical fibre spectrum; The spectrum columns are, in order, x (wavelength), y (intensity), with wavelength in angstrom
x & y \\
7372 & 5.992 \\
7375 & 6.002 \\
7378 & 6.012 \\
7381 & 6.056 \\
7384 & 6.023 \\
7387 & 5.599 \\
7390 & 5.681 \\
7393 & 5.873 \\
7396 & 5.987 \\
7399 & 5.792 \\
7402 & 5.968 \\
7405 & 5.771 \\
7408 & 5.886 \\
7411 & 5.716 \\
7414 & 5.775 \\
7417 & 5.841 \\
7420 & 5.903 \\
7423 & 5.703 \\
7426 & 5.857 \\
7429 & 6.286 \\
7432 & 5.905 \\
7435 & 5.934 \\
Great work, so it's 0.769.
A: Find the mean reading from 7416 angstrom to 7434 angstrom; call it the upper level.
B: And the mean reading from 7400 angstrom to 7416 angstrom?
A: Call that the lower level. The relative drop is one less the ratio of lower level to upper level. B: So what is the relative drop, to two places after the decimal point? 0.02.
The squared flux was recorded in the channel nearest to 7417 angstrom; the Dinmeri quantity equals 34.1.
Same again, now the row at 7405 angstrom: 33.3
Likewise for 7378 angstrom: 36.1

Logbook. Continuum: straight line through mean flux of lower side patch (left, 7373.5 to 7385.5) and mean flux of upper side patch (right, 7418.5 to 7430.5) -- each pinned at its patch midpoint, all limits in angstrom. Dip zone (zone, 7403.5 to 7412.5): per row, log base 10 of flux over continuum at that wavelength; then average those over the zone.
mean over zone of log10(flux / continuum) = -0.013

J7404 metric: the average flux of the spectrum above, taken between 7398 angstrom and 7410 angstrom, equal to 5.85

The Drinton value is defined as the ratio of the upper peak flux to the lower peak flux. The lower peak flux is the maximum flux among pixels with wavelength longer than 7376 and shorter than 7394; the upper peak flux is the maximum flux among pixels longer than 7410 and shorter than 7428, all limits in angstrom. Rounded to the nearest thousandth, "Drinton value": 0.975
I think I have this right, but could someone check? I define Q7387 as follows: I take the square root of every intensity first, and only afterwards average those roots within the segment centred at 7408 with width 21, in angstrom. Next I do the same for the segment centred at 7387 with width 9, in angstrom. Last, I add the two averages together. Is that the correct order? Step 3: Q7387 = 4.81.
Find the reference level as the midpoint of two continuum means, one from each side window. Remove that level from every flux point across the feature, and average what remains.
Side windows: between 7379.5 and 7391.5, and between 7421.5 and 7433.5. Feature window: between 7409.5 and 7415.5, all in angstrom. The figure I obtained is -0.14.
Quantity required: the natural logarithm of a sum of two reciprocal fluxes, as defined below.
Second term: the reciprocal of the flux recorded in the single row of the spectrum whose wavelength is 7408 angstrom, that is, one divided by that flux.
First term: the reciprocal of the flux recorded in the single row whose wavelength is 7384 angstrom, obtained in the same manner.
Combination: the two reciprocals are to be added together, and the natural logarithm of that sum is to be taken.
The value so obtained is -1.09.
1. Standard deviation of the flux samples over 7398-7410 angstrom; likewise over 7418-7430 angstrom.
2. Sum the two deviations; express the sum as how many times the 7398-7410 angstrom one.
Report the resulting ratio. 3.7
